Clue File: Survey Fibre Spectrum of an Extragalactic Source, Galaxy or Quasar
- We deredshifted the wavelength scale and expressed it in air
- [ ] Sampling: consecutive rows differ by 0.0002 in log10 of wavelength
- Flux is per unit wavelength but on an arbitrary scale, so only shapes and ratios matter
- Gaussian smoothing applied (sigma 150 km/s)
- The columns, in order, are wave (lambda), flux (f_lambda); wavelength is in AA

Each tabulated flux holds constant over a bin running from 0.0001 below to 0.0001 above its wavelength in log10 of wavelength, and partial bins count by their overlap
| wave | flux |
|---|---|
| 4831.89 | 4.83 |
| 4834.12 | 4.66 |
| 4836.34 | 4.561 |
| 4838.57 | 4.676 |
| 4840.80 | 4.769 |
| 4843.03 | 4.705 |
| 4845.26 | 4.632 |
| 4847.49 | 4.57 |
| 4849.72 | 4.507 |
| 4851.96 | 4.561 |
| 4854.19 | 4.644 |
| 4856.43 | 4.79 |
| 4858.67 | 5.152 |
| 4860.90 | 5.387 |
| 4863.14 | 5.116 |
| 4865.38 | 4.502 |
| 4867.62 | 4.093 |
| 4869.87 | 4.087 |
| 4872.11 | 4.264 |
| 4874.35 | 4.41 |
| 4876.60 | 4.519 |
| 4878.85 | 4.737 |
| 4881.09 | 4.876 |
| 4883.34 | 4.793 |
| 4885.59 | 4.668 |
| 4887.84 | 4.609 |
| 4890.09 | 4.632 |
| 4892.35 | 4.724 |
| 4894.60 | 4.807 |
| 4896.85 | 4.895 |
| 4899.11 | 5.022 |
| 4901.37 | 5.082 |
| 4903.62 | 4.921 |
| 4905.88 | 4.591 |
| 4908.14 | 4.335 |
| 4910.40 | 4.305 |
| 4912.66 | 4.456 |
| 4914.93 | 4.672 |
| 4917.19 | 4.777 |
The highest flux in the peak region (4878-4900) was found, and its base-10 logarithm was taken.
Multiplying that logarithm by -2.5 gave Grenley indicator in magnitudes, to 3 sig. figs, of -1.75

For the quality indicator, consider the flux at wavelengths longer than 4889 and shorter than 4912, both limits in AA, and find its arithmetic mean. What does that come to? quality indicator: 4.73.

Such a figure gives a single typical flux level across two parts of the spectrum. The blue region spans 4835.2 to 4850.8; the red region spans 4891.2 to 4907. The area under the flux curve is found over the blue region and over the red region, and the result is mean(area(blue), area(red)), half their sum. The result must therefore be 74.6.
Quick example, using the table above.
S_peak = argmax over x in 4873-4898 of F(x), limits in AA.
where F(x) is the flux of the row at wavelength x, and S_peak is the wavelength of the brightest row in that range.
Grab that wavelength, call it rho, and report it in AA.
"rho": 4896.85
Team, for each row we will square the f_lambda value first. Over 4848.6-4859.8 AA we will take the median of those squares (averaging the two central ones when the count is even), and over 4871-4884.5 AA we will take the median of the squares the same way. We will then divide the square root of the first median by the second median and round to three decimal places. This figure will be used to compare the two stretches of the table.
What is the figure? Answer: 0.217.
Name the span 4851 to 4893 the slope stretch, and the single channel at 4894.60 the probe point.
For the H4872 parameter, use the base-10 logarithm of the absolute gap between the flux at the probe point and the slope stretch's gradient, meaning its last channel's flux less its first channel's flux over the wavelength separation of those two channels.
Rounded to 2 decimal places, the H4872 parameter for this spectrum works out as 0.68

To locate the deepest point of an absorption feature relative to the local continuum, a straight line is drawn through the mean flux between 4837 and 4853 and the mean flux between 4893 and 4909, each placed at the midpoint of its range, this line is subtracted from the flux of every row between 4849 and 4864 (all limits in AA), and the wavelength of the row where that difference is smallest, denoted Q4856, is 4849.72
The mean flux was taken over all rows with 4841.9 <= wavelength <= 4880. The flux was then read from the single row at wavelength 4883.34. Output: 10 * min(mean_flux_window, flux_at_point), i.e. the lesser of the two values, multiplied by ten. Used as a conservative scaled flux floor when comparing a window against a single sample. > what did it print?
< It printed 46.3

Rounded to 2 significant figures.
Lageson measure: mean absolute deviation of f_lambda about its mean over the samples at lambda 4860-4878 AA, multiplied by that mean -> 1.6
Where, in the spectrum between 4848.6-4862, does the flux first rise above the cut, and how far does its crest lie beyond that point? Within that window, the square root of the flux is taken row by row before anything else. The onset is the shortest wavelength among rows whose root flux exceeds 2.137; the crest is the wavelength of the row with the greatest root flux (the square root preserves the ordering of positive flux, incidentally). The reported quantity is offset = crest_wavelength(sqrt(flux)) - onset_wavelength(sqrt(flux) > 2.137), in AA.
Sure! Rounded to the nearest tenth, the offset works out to 6.7 AA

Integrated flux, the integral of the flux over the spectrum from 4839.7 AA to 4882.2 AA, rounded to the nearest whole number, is 198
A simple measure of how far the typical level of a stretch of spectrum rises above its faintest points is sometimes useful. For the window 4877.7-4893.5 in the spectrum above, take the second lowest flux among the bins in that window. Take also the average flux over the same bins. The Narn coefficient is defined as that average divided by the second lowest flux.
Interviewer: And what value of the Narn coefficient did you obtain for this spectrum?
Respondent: 1.019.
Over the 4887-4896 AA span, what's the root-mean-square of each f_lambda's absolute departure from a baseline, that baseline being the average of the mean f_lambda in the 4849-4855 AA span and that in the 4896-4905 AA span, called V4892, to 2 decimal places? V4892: 0.11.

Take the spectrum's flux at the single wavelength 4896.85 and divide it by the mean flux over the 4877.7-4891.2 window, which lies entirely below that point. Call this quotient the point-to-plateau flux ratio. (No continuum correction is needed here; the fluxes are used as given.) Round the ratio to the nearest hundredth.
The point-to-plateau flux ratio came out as 1.04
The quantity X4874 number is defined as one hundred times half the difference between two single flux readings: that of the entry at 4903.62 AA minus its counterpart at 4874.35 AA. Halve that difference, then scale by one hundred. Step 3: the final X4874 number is 26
